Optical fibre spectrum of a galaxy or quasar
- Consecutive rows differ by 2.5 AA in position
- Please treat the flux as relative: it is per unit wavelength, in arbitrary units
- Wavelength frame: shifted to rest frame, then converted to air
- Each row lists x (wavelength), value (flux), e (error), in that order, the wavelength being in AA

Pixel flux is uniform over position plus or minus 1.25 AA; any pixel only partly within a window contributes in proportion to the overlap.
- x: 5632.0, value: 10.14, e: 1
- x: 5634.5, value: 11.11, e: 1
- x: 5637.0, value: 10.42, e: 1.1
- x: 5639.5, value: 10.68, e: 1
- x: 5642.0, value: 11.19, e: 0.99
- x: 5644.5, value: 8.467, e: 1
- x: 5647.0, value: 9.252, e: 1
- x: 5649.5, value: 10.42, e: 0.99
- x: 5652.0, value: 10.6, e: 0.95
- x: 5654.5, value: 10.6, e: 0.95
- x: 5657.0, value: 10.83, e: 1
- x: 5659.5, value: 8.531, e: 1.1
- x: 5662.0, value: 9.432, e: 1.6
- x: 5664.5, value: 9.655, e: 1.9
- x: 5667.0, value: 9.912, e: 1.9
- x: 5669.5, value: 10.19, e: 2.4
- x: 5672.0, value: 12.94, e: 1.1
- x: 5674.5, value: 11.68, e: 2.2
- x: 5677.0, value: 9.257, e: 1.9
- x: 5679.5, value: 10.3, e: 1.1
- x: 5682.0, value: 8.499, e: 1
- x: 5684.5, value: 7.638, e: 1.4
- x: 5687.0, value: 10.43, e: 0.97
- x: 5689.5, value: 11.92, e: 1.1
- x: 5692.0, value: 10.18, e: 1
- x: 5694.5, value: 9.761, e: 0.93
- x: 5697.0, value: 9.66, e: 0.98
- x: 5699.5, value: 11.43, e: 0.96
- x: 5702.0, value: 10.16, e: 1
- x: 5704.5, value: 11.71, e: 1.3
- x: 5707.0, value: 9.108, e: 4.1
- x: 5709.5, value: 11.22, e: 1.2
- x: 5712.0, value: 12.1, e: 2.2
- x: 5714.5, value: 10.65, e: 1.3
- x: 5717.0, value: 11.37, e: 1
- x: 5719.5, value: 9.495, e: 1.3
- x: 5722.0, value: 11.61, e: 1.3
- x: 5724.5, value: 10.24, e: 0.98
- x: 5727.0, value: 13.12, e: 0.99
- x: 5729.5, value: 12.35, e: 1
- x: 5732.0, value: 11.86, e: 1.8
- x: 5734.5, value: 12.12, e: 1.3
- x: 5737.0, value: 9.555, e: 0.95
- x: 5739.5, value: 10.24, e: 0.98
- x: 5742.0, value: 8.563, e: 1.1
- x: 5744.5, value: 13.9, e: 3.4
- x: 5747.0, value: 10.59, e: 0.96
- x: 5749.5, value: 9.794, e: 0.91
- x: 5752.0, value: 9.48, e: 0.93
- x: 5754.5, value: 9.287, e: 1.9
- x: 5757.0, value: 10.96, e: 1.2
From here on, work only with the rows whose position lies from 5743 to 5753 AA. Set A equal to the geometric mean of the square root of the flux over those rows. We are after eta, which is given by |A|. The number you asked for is 3.29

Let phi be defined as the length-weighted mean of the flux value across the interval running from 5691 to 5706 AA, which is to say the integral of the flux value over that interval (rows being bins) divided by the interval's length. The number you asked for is 10.5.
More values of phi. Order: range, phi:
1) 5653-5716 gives 10.3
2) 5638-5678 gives 10.2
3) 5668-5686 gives 10.1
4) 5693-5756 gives 10.8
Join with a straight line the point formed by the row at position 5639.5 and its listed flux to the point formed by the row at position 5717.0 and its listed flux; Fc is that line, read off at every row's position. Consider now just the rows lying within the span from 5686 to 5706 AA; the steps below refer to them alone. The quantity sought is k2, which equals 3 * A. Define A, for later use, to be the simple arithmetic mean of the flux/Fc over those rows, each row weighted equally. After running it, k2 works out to 2.86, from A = 0.953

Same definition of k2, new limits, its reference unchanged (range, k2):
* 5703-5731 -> 2.95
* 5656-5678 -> 2.82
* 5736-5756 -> 2.63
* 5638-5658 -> 2.86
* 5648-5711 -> 2.78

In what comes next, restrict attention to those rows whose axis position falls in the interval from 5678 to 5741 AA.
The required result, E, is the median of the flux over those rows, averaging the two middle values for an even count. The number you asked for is 10.43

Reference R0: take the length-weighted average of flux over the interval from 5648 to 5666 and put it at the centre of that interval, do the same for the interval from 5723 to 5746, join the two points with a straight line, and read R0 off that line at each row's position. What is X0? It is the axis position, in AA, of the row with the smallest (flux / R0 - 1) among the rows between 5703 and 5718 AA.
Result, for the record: 5707.0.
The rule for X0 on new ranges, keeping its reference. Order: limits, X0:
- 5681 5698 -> 5684.5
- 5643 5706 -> 5684.5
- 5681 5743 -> 5684.5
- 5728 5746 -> 5742.0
